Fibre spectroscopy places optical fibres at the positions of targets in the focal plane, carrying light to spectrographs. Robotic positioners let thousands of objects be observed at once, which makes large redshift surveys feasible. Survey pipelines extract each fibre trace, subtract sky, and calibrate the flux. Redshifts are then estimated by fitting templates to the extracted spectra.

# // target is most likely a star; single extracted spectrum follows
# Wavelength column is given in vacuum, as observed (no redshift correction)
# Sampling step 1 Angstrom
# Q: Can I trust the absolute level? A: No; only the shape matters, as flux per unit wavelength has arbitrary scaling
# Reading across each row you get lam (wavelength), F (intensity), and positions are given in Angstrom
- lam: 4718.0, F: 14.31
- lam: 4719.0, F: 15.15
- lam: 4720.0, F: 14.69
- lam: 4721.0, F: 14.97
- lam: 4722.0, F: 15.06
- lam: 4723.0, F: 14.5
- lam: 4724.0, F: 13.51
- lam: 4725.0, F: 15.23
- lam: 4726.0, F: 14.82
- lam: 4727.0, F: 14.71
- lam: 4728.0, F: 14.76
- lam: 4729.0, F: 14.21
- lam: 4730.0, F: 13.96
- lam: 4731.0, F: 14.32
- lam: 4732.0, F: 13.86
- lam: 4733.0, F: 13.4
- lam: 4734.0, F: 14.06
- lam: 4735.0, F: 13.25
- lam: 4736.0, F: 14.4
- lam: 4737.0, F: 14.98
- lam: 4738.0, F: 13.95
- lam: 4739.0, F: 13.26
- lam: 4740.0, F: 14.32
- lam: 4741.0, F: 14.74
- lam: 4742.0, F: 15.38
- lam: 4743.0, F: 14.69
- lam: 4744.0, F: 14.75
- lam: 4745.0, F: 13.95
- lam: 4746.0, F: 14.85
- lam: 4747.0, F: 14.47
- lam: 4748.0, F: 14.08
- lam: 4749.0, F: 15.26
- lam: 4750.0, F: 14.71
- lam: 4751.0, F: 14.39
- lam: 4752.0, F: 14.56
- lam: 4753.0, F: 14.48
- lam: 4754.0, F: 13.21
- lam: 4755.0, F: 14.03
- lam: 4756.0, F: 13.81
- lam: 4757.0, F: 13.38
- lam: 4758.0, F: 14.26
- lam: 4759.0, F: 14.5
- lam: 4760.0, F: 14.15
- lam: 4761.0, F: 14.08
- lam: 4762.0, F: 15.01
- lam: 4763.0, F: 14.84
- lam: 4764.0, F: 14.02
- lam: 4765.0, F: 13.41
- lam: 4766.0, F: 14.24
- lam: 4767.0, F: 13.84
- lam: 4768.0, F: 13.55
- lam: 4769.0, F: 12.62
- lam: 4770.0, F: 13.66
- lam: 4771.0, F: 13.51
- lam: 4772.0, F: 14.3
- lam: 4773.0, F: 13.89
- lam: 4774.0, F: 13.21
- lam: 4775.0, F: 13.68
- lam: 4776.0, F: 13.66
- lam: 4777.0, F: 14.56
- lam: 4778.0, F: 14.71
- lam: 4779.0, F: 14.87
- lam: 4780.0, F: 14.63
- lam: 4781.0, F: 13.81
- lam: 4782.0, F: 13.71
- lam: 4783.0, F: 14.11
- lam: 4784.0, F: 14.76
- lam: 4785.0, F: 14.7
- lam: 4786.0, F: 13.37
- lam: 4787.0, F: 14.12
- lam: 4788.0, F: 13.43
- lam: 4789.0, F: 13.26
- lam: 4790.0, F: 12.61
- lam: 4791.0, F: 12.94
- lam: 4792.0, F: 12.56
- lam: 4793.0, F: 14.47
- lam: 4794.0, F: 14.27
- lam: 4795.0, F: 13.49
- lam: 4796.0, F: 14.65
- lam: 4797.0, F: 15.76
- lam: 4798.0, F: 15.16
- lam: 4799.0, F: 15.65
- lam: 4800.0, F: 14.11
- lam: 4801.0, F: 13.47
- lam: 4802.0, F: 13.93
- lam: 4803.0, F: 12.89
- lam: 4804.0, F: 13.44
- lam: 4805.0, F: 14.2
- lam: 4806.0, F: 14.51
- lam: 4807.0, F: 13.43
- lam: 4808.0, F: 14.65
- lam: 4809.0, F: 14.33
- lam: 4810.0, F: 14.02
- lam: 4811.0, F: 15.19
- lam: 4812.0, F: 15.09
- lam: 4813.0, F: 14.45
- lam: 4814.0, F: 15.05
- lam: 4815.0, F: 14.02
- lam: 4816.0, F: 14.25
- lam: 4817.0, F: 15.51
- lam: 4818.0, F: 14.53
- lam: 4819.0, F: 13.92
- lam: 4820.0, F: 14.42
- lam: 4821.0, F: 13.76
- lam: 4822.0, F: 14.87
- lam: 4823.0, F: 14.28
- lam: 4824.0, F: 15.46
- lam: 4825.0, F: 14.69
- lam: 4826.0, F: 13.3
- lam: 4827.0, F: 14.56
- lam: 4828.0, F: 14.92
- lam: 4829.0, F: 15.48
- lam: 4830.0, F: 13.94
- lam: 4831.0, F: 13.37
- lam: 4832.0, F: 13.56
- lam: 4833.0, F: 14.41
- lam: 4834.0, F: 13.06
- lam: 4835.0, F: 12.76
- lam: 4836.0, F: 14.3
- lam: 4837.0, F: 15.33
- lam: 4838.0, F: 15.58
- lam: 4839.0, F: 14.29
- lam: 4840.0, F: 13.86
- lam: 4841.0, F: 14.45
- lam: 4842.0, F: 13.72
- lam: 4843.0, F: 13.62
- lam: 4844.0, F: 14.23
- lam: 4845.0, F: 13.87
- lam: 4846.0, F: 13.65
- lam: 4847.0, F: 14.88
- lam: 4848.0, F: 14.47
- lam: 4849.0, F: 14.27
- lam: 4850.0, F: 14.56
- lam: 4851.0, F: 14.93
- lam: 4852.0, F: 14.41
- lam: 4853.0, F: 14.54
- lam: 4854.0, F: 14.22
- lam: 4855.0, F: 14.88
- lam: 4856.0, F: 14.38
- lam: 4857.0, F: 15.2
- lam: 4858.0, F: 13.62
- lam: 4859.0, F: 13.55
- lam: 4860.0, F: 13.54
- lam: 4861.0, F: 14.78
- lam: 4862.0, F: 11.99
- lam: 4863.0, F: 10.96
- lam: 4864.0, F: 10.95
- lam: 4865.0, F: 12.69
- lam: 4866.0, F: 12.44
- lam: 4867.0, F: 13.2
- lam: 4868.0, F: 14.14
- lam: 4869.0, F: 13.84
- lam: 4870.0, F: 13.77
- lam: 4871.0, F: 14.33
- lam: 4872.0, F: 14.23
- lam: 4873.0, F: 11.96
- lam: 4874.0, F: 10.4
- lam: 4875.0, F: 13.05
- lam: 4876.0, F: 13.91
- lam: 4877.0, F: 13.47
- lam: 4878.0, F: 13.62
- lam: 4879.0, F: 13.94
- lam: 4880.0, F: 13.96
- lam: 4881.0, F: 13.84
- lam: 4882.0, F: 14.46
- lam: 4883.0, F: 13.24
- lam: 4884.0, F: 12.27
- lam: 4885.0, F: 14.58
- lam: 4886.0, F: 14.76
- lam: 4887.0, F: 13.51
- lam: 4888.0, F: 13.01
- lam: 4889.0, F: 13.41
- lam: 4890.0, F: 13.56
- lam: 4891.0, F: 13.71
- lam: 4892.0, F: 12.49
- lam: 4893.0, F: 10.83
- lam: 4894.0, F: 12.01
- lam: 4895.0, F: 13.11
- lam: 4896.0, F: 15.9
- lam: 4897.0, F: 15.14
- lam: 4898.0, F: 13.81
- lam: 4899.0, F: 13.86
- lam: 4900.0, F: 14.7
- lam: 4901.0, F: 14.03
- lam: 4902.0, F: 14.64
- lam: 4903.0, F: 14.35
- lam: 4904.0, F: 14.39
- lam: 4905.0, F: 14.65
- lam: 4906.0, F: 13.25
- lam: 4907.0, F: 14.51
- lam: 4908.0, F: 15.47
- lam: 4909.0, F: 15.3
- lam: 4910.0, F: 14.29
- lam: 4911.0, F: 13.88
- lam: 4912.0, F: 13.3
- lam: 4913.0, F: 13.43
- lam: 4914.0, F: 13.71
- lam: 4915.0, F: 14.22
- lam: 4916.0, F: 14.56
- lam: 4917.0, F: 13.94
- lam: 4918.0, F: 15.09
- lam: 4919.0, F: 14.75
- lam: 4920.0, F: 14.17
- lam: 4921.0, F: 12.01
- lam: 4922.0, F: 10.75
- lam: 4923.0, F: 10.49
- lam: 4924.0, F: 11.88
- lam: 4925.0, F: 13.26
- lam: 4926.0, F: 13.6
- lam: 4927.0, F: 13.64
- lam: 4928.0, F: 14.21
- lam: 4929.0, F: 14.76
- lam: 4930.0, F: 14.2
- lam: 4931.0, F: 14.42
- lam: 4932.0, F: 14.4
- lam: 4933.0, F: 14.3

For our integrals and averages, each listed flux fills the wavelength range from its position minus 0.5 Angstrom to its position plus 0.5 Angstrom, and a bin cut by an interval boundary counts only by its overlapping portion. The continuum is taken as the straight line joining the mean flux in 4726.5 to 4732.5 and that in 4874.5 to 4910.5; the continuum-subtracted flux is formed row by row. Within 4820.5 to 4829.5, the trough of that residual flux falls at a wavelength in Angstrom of 4826.0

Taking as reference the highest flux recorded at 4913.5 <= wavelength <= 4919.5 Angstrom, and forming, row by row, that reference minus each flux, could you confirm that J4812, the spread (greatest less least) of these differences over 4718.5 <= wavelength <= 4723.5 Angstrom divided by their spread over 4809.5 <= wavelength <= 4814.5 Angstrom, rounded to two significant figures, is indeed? 0.56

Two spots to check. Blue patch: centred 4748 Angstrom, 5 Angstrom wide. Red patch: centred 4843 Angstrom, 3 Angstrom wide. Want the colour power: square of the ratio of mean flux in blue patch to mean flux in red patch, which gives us 1.12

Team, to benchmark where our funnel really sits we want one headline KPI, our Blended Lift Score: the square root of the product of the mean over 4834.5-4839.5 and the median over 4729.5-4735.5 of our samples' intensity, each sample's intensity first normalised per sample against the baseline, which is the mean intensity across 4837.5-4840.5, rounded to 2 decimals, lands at 0.97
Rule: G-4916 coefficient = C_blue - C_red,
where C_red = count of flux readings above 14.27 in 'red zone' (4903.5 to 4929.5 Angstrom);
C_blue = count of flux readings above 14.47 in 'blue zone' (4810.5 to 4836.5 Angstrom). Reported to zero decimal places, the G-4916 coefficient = 1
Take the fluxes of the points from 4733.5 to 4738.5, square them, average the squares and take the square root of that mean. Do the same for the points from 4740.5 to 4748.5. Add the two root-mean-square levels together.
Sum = 28.8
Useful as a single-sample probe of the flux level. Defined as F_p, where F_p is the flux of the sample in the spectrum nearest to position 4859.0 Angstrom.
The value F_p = 13.55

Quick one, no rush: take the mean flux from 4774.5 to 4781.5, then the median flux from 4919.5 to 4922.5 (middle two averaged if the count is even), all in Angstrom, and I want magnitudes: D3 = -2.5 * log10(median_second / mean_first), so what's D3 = 0.19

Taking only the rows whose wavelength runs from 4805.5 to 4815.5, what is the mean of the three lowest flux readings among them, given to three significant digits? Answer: 13.8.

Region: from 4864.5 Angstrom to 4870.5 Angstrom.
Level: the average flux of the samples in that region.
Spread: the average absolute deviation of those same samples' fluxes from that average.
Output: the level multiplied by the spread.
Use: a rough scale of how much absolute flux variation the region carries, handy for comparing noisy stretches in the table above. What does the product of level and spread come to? 7.6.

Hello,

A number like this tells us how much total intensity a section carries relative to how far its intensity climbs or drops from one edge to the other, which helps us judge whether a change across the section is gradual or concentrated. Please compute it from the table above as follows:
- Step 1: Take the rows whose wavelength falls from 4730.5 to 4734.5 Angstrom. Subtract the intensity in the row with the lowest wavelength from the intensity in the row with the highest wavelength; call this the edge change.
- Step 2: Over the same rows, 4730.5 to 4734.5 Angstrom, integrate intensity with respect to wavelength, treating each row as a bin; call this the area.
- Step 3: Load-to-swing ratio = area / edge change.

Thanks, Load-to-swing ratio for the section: -214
